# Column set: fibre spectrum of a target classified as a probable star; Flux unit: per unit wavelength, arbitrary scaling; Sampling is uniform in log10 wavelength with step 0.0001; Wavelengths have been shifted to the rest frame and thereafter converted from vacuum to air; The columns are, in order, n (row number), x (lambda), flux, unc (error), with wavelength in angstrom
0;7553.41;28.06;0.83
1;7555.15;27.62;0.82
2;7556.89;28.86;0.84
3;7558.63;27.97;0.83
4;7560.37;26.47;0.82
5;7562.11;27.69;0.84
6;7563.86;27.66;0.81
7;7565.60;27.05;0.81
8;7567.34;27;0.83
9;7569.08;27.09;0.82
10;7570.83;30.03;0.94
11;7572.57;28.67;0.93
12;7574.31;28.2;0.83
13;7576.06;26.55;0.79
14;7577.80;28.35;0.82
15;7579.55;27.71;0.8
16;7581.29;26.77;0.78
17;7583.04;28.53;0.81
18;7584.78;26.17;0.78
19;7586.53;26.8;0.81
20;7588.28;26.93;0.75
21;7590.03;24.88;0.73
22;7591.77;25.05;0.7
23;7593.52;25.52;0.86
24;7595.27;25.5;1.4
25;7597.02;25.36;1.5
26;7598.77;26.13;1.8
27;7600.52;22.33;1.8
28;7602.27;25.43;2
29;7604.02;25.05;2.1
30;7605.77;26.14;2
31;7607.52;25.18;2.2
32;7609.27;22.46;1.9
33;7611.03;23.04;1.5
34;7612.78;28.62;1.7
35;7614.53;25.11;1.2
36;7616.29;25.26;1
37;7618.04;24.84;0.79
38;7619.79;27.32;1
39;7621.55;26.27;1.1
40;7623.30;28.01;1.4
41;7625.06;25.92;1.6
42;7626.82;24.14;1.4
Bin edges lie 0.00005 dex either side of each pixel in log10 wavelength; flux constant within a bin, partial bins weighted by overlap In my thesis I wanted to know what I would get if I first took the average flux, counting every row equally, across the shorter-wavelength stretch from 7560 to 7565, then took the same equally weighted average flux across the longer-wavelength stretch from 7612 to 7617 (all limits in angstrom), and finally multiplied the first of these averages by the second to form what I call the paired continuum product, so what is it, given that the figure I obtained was 718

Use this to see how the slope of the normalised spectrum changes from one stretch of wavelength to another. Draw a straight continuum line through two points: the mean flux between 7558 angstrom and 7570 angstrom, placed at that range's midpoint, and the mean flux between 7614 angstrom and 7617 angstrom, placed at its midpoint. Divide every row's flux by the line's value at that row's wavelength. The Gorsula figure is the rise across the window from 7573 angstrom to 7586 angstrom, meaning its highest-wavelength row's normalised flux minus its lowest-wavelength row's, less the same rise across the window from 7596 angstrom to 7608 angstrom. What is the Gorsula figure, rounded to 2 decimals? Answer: -0.07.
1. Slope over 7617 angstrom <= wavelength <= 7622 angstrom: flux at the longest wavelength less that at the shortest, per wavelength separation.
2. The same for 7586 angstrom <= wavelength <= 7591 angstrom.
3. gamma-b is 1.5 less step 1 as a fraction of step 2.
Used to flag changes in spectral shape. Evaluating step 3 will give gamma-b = 2.24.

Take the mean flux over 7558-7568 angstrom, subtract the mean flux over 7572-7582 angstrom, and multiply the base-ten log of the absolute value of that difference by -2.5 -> 1.0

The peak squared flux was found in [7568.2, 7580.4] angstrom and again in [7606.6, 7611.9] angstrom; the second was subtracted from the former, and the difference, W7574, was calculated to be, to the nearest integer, 268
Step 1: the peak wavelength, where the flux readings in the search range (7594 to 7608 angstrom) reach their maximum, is 7605.77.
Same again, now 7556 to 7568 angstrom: 7556.89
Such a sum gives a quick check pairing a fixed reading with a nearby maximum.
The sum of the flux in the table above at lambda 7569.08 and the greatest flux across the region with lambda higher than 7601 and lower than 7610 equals 53.2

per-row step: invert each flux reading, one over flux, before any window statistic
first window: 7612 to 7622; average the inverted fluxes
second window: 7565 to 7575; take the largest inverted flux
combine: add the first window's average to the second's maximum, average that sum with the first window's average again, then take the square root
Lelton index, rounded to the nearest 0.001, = 0.238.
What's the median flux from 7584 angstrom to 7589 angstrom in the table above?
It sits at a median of 26.8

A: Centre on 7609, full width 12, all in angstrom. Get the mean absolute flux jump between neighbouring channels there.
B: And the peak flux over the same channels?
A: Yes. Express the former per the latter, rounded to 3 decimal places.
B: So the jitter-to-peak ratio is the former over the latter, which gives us 0.084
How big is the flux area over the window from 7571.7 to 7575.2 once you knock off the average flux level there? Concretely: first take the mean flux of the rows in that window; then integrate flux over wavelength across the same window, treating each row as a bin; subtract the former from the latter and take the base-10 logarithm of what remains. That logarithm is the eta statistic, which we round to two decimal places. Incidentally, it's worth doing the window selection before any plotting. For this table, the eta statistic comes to 1.85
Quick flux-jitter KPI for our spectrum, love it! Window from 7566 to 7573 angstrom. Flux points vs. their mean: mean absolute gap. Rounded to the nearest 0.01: 1.15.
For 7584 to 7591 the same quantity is 0.67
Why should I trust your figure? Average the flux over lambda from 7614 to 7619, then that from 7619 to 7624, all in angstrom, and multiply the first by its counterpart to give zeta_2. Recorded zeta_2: 682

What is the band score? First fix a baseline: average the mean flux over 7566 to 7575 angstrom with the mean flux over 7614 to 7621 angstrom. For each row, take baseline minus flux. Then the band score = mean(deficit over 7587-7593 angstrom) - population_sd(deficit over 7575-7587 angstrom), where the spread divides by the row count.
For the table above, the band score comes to 0.4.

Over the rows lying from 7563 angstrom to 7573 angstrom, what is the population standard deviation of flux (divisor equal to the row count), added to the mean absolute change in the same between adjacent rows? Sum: 2.1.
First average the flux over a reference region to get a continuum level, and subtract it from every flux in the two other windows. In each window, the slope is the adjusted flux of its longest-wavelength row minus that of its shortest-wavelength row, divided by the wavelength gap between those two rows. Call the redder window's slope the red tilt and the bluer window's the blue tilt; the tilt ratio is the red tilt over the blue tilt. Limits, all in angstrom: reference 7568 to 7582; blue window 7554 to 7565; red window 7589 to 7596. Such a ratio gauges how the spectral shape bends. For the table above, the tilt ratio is 25.8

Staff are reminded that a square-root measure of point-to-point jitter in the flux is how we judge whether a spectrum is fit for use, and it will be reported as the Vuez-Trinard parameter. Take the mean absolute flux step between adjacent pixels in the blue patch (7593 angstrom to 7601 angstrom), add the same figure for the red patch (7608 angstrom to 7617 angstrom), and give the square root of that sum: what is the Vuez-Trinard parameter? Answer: 1.9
